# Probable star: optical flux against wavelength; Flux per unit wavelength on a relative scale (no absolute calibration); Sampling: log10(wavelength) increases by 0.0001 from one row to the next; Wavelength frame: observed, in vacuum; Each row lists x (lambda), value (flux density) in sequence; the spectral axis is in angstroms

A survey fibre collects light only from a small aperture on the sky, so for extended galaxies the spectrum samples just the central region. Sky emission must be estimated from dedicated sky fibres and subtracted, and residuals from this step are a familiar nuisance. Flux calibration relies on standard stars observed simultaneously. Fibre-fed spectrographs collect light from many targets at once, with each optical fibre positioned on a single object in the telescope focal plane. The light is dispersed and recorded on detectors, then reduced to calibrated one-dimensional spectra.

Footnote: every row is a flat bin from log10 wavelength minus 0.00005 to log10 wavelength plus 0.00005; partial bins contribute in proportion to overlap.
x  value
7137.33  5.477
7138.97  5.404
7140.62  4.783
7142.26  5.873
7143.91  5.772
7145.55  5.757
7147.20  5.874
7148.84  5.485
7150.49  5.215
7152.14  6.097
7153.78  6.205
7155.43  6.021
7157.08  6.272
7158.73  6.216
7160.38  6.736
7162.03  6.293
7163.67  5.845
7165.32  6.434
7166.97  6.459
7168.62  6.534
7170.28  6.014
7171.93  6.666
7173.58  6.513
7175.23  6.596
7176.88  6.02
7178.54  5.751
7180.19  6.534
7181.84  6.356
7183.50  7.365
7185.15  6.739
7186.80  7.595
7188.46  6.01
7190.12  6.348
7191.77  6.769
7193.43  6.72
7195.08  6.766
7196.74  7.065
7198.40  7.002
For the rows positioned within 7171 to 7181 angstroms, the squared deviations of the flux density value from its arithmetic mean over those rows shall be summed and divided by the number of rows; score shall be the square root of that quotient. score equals 0.34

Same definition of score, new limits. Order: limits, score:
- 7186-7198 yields 0.47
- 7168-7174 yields 0.25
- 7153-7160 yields 0.09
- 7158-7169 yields 0.26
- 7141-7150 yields 0.14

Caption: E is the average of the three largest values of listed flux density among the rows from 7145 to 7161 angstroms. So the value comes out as 6.4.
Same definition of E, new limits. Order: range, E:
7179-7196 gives 7.2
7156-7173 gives 6.6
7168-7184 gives 6.9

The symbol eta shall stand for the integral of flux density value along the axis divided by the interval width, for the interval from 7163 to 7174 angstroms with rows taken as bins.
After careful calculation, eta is 6.35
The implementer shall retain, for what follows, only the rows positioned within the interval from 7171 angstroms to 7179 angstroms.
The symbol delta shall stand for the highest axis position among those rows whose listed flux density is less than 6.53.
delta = 7178.54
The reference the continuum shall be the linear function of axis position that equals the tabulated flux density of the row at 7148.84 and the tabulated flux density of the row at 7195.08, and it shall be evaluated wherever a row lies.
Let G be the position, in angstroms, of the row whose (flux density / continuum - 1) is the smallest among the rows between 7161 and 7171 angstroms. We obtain 7170.28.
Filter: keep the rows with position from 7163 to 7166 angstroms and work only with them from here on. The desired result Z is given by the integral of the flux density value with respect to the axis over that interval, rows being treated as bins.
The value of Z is 18.4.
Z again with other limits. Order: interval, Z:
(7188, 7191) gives 18.6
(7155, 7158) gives 18.5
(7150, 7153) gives 17.2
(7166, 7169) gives 19.5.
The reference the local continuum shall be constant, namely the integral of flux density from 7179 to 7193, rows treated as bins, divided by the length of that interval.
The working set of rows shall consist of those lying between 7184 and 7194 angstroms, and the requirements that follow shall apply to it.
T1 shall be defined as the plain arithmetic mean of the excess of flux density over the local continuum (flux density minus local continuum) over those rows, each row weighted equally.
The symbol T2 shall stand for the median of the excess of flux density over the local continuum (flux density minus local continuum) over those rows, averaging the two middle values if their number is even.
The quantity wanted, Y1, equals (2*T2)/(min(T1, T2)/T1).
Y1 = 0.08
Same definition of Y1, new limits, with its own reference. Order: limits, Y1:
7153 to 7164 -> -0.93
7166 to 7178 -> -0.35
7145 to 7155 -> -1.75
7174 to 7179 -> -1.14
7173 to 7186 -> -0.33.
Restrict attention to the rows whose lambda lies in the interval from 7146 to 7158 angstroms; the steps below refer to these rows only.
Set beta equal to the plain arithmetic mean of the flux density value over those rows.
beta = 5.88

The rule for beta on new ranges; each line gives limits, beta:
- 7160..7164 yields 6.29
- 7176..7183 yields 6.17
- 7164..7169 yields 6.48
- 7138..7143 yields 5.35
